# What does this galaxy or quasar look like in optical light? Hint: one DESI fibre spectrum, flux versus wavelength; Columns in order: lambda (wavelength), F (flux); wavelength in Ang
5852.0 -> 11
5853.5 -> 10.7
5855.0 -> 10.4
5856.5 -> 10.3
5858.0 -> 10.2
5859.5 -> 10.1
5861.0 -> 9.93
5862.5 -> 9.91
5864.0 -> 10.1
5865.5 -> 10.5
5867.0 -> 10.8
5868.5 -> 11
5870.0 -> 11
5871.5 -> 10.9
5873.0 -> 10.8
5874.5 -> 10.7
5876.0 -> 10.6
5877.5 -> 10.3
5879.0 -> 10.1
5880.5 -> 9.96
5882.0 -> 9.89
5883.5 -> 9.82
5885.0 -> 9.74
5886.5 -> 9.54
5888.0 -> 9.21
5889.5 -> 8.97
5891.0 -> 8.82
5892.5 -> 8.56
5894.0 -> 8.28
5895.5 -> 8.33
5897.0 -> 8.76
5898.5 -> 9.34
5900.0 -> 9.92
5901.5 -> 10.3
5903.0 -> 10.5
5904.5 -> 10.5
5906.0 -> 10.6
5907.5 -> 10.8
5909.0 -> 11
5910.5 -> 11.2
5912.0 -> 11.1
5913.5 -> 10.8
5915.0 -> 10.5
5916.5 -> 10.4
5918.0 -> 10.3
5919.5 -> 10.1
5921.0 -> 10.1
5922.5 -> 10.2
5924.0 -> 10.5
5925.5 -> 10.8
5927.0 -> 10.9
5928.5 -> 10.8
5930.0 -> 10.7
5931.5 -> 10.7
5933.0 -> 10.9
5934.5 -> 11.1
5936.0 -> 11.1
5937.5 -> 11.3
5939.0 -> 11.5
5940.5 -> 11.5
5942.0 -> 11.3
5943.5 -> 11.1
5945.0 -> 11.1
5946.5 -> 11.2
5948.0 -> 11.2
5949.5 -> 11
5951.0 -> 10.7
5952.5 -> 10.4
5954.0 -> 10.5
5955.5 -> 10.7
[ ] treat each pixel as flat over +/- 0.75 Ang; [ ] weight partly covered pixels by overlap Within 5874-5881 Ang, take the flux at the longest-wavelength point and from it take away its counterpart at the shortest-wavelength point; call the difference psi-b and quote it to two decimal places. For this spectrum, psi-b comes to -0.74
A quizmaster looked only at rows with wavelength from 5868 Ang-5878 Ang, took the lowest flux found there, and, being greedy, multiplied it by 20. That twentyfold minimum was 206.0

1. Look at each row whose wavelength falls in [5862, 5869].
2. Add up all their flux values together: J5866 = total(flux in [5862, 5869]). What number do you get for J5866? 52.3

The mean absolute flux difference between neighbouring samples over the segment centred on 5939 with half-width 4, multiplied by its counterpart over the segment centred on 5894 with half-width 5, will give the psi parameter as 0.044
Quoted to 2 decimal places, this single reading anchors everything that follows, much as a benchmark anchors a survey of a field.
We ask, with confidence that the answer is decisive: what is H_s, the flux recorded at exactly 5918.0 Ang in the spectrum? 10.30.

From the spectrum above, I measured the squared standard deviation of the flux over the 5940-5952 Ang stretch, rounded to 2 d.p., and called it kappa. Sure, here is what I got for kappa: 0.05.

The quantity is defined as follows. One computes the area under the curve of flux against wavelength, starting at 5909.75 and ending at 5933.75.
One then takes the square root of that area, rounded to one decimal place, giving 16.0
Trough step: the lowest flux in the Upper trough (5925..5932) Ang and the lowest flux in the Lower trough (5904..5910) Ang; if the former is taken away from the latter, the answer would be -0.20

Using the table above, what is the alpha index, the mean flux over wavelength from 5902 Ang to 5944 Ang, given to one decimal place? 10.8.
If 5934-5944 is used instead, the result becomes 11.3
